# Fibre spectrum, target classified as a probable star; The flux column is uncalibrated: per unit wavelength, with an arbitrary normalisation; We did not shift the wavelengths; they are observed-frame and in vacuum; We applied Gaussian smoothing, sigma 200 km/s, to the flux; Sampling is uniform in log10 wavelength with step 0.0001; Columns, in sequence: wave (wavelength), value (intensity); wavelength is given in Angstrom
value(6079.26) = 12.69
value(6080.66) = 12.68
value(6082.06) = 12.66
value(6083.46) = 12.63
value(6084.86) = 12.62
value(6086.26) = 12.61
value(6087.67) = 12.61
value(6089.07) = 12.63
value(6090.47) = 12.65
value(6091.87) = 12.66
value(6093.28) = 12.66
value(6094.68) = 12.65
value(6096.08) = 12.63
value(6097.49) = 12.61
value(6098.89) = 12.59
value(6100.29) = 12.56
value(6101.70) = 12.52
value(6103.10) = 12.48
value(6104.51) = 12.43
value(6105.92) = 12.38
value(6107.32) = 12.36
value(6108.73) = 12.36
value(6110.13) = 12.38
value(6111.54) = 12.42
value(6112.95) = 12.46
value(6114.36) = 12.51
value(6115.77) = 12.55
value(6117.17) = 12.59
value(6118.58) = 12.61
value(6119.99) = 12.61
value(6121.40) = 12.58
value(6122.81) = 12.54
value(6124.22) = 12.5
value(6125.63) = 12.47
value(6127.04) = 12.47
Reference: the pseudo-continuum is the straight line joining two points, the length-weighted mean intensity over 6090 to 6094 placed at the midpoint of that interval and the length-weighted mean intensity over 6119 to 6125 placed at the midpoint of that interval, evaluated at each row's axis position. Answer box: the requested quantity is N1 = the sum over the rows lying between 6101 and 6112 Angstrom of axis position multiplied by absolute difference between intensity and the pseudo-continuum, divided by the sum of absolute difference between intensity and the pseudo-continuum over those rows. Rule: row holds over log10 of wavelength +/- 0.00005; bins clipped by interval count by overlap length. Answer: 6107.1 Angstrom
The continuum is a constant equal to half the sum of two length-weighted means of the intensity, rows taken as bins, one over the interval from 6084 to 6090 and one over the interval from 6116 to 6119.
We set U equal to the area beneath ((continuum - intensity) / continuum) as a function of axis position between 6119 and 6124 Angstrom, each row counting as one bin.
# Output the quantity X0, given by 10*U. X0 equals 0.18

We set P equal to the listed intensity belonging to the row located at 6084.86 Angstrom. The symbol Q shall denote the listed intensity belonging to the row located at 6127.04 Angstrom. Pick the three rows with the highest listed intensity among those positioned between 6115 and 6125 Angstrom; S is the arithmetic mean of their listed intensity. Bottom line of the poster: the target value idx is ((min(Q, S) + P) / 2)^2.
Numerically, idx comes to 157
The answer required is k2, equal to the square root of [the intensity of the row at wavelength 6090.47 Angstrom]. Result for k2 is 3.56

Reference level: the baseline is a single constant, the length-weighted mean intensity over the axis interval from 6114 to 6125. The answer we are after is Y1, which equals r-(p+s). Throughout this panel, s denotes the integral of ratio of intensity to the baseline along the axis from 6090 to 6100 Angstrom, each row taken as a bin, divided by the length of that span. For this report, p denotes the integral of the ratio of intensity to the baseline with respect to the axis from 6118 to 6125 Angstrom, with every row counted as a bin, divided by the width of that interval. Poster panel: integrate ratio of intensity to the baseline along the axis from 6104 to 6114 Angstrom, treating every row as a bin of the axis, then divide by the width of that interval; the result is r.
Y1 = -1.02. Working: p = 1.000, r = 0.99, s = 1.006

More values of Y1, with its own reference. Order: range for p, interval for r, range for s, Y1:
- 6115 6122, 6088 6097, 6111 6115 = -0.99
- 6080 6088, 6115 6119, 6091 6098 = -1.01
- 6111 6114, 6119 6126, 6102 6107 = -0.98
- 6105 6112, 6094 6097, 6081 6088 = -0.98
